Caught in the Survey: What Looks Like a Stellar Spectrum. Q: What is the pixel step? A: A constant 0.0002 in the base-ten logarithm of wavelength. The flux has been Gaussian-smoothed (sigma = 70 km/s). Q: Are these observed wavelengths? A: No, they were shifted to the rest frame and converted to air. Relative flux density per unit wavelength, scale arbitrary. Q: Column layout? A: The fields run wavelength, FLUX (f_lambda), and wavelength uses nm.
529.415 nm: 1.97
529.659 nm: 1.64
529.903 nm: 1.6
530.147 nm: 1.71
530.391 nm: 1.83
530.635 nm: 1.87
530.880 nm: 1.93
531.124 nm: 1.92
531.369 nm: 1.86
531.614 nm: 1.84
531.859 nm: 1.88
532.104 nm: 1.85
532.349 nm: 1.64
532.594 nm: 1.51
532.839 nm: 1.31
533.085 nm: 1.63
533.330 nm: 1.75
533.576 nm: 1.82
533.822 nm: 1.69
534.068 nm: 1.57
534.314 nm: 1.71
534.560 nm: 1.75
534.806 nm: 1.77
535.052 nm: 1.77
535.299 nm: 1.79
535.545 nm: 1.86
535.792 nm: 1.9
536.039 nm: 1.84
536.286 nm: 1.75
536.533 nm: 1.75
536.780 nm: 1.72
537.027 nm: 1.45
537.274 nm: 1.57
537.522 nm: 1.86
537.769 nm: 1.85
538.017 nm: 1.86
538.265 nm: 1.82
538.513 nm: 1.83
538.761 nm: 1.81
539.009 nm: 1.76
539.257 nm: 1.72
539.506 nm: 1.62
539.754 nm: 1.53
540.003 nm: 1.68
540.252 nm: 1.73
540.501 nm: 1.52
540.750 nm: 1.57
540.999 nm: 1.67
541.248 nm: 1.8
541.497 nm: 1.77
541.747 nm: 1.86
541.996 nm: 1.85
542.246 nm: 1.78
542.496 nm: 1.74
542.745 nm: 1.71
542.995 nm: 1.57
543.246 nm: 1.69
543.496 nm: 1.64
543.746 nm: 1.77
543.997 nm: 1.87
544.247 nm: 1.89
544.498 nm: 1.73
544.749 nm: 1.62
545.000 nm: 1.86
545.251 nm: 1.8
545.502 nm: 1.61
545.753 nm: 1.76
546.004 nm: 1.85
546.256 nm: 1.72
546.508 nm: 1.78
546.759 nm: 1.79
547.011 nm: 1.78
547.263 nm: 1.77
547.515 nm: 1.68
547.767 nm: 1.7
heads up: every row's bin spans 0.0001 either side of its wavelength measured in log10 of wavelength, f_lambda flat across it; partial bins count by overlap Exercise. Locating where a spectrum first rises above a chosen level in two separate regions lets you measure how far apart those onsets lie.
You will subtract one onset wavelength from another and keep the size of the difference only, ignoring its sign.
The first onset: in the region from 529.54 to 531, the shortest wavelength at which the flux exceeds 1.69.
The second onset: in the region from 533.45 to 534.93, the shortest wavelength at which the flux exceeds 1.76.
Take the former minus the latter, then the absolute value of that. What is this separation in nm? 3.43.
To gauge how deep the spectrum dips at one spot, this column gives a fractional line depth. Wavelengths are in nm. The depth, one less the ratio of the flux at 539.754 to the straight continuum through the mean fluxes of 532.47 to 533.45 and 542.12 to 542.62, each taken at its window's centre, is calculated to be 0.10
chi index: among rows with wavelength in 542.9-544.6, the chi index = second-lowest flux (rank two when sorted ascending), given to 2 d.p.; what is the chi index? 1.64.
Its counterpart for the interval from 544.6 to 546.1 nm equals 1.62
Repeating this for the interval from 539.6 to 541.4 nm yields 1.53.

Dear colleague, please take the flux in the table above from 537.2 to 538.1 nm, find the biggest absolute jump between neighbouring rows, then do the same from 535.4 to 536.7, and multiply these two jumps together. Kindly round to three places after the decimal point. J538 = 0.026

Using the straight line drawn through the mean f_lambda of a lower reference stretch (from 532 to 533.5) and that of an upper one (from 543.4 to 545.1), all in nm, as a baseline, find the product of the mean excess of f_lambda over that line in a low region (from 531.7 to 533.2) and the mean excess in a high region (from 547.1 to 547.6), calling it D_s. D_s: -0.002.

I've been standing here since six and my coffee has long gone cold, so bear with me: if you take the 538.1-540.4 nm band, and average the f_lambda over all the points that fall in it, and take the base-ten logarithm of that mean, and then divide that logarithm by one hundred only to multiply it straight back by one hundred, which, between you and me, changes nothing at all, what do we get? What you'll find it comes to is 0.236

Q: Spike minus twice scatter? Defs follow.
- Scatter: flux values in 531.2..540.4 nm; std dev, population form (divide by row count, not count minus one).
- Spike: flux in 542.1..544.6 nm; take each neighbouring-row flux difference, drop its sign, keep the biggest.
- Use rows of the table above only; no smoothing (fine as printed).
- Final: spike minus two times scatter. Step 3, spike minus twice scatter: -0.10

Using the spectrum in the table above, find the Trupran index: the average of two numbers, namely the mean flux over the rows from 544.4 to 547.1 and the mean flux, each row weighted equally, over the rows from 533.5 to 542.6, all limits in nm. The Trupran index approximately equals 1.747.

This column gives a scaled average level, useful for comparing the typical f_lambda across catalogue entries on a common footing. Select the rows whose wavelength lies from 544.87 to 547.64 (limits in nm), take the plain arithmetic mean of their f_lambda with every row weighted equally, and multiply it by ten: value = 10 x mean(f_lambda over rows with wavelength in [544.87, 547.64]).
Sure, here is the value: 17.64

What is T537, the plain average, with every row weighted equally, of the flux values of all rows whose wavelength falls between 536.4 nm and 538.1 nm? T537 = 1.72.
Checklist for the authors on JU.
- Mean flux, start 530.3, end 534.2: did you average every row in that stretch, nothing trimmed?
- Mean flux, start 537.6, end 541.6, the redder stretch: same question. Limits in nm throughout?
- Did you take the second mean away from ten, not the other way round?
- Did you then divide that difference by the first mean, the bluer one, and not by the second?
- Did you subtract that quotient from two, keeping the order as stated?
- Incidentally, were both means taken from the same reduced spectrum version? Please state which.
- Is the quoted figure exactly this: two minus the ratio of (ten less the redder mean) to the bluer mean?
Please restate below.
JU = -2.75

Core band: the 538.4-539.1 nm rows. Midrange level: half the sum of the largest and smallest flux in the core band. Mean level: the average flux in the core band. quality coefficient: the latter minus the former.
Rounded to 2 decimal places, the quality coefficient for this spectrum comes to 0.01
